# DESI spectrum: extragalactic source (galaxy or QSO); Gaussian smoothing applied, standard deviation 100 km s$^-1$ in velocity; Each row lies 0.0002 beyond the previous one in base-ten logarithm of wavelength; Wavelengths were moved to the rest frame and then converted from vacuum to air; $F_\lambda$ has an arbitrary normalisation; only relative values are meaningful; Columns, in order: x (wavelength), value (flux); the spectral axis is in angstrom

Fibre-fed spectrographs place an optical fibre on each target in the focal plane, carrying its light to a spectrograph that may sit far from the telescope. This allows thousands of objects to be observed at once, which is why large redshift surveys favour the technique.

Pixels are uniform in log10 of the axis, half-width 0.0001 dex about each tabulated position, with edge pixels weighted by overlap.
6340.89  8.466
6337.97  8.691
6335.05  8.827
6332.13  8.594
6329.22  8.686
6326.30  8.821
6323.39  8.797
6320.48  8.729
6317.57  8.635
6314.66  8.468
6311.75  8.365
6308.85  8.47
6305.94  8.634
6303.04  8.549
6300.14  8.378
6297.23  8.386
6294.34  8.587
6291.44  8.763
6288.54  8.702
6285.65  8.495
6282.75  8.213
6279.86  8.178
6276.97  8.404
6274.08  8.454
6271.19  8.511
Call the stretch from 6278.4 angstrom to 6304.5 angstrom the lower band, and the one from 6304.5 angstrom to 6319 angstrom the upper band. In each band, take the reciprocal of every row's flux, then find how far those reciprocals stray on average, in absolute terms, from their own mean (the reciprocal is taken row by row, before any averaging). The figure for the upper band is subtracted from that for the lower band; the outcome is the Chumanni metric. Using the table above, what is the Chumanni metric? 0.0010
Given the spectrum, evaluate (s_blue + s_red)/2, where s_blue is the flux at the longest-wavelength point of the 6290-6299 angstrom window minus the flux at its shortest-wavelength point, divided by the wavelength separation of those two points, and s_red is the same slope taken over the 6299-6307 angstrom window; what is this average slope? -0.010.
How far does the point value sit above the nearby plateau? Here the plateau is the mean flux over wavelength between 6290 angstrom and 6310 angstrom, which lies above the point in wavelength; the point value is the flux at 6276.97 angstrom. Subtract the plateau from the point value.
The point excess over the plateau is -0.13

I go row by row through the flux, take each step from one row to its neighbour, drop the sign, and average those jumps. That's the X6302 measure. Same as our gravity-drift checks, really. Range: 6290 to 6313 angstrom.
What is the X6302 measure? 0.130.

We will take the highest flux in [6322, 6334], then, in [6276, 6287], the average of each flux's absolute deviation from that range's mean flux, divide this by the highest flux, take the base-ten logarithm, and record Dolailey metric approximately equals -1.84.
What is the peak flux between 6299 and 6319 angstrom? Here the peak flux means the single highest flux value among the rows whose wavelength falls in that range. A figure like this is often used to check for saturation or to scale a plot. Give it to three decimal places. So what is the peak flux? 8.635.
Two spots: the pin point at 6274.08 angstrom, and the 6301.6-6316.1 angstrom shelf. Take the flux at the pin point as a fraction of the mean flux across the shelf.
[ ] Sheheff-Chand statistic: 0.99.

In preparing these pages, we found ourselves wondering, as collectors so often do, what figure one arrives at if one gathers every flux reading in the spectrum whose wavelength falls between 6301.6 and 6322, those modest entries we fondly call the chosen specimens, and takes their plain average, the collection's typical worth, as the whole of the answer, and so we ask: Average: 8.55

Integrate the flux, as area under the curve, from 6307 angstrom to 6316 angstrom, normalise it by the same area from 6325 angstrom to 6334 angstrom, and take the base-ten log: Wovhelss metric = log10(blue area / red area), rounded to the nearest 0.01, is -0.01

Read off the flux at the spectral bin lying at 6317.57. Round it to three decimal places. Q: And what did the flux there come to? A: 8.635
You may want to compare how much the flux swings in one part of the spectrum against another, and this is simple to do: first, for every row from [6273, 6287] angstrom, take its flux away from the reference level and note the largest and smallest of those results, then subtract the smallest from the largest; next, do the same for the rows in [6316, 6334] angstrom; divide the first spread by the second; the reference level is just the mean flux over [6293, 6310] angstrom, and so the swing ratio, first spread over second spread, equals 1.4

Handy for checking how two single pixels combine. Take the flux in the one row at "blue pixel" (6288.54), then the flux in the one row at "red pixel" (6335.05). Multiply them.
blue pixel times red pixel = 76.8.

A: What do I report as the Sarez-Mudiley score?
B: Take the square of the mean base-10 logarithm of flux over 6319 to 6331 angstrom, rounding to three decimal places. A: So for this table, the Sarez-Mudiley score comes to 0.888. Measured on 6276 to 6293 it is 0.860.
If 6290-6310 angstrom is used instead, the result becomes 0.867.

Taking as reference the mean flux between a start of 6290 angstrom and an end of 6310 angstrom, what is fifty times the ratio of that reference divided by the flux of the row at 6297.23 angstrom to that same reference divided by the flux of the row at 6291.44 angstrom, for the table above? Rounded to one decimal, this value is 52.2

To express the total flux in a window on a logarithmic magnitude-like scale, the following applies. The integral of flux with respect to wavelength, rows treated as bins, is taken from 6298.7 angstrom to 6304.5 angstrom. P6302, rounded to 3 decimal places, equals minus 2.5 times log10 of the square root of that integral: -2.114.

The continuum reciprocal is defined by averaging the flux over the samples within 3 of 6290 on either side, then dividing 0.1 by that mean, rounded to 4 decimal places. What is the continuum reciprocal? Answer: 0.0115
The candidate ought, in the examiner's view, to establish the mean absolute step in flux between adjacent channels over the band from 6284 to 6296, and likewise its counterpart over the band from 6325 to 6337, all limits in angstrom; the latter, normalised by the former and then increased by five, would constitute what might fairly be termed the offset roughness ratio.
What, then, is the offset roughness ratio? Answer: 6.04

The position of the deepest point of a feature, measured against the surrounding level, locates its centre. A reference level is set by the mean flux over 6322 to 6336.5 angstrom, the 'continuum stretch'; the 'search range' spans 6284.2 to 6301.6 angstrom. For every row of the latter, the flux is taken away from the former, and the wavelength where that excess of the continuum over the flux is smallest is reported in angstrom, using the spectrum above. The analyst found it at 6291.44 angstrom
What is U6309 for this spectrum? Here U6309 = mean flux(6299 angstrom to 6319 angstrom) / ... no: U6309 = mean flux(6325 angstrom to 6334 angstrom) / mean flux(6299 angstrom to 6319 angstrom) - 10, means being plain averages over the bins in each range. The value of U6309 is -8.98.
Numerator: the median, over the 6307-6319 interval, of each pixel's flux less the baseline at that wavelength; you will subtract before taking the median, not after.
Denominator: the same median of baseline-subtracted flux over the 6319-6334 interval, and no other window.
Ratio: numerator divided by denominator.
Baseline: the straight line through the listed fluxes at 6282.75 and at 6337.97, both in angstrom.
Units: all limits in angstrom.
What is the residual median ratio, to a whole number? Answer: 0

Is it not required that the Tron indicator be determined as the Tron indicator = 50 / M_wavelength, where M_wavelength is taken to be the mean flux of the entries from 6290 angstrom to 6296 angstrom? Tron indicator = 5.76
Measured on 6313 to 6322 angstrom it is 5.81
